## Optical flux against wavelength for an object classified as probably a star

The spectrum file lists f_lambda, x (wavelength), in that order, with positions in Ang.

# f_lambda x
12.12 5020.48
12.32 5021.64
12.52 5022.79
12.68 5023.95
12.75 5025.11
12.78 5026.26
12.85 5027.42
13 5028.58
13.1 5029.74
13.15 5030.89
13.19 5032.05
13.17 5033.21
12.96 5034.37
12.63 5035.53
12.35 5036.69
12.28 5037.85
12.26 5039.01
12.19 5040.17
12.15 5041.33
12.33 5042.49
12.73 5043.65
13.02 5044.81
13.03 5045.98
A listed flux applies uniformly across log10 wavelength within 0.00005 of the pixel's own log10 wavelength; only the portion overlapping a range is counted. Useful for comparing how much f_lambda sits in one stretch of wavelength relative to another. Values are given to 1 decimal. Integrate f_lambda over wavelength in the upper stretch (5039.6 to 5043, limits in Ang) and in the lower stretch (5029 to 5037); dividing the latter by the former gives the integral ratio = 2.5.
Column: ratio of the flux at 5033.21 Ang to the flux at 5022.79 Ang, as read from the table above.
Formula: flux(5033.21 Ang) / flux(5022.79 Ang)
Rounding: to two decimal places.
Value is 1.05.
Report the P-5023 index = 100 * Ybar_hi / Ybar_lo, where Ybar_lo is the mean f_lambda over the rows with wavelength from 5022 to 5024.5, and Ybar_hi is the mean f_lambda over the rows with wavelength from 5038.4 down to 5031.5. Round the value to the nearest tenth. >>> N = 101.3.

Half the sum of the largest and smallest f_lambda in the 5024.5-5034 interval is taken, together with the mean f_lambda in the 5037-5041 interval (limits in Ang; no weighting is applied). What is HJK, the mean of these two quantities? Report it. 12.61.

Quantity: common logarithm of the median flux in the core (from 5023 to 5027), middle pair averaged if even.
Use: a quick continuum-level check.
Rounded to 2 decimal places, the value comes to 1.11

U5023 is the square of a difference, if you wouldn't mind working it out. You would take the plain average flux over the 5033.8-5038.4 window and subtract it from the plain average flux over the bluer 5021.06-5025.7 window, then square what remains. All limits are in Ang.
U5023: 0.00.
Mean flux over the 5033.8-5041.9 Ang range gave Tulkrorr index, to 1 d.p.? 12.4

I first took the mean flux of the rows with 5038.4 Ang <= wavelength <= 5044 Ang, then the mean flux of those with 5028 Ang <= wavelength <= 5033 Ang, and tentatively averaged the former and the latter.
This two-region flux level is 12.7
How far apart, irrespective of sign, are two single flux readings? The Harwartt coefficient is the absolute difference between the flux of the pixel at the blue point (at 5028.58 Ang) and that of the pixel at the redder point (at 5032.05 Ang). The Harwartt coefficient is 0.2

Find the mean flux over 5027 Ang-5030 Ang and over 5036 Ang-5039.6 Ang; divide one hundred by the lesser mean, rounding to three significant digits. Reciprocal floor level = 8.13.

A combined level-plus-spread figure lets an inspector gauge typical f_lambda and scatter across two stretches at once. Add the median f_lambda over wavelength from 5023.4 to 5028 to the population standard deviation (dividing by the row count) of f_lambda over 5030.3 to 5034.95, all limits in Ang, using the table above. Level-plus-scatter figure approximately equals 12.9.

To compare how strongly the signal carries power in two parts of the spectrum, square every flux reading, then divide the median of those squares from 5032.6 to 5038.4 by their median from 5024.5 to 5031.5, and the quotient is 0.95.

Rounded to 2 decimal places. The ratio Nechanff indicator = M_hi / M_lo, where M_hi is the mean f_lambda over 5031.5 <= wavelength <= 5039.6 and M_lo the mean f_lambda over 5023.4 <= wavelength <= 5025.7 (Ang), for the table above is 1.00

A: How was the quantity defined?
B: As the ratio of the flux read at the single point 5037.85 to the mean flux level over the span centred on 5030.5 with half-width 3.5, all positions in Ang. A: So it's 0.94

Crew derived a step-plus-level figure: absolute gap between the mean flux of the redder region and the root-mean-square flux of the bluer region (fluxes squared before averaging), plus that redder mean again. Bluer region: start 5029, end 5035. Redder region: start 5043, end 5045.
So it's 13.1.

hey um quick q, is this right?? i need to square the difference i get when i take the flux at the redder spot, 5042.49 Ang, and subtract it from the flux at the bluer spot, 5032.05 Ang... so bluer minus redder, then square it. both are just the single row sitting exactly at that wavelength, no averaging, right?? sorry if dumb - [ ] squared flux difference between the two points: 0.74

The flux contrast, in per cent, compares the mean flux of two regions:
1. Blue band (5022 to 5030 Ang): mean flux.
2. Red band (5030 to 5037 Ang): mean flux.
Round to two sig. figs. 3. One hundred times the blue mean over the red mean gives 99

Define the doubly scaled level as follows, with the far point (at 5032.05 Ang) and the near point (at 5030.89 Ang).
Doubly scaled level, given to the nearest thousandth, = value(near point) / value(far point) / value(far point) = 0.076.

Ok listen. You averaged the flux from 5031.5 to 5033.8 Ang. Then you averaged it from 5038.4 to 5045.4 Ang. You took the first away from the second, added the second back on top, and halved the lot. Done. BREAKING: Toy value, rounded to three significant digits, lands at 5.86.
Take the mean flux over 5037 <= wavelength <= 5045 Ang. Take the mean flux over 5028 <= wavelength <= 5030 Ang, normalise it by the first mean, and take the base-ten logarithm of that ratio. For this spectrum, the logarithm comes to 0.021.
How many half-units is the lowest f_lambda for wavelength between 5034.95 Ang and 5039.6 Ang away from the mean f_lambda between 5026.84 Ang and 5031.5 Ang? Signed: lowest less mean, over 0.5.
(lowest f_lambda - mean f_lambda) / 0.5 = -1.5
